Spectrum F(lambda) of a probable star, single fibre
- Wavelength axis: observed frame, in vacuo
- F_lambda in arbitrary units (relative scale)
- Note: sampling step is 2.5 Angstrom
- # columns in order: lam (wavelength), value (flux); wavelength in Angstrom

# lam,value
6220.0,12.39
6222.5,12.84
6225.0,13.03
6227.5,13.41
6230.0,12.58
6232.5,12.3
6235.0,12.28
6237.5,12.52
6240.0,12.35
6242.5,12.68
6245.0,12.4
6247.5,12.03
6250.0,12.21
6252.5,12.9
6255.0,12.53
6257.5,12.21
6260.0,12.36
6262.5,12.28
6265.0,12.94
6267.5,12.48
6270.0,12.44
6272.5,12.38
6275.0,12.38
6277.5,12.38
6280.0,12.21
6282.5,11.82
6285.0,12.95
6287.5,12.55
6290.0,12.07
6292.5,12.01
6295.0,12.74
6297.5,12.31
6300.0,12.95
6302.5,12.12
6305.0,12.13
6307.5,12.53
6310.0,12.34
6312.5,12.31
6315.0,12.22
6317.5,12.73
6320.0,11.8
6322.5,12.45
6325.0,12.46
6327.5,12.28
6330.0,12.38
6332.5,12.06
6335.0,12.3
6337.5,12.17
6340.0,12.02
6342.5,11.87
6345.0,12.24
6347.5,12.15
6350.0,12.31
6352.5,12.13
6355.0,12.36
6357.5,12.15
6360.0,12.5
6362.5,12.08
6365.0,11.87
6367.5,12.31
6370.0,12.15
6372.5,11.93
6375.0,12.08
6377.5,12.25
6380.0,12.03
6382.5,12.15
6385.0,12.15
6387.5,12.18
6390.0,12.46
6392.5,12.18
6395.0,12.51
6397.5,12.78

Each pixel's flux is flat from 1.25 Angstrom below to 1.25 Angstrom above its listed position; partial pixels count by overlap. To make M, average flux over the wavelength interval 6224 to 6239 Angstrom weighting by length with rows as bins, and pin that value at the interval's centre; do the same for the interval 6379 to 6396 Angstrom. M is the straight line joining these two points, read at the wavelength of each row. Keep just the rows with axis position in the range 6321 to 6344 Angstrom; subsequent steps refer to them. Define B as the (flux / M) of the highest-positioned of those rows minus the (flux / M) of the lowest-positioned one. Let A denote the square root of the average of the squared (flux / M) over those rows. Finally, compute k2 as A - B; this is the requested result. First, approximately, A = 0.99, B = -0.042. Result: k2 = 1.029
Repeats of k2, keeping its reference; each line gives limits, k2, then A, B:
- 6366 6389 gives 0.996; 0.99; -0.006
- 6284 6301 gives 0.998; 1.00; 0.003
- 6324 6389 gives 0.996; 0.99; -0.008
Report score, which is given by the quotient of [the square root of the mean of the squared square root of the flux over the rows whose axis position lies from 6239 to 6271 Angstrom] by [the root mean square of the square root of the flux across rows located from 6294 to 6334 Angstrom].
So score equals 1.003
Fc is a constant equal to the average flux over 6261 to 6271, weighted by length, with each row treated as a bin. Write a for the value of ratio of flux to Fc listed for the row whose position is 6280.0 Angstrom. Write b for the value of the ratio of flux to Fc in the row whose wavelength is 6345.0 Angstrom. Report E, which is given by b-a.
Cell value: 0.00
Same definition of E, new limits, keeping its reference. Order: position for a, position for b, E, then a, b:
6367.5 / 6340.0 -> -0.02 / 0.982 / 0.96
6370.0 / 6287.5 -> 0.03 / 0.969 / 1.00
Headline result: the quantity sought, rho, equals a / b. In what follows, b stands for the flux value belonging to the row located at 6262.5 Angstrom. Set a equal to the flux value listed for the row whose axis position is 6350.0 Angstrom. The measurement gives 1.00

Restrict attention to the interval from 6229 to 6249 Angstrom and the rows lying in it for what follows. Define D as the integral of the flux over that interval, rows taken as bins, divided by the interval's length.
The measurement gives 12.4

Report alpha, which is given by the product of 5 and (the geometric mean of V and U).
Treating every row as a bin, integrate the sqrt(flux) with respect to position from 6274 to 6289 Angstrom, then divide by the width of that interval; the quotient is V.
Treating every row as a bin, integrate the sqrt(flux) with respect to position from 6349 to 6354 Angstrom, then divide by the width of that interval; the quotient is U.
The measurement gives 17.5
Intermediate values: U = 3.50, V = 3.52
